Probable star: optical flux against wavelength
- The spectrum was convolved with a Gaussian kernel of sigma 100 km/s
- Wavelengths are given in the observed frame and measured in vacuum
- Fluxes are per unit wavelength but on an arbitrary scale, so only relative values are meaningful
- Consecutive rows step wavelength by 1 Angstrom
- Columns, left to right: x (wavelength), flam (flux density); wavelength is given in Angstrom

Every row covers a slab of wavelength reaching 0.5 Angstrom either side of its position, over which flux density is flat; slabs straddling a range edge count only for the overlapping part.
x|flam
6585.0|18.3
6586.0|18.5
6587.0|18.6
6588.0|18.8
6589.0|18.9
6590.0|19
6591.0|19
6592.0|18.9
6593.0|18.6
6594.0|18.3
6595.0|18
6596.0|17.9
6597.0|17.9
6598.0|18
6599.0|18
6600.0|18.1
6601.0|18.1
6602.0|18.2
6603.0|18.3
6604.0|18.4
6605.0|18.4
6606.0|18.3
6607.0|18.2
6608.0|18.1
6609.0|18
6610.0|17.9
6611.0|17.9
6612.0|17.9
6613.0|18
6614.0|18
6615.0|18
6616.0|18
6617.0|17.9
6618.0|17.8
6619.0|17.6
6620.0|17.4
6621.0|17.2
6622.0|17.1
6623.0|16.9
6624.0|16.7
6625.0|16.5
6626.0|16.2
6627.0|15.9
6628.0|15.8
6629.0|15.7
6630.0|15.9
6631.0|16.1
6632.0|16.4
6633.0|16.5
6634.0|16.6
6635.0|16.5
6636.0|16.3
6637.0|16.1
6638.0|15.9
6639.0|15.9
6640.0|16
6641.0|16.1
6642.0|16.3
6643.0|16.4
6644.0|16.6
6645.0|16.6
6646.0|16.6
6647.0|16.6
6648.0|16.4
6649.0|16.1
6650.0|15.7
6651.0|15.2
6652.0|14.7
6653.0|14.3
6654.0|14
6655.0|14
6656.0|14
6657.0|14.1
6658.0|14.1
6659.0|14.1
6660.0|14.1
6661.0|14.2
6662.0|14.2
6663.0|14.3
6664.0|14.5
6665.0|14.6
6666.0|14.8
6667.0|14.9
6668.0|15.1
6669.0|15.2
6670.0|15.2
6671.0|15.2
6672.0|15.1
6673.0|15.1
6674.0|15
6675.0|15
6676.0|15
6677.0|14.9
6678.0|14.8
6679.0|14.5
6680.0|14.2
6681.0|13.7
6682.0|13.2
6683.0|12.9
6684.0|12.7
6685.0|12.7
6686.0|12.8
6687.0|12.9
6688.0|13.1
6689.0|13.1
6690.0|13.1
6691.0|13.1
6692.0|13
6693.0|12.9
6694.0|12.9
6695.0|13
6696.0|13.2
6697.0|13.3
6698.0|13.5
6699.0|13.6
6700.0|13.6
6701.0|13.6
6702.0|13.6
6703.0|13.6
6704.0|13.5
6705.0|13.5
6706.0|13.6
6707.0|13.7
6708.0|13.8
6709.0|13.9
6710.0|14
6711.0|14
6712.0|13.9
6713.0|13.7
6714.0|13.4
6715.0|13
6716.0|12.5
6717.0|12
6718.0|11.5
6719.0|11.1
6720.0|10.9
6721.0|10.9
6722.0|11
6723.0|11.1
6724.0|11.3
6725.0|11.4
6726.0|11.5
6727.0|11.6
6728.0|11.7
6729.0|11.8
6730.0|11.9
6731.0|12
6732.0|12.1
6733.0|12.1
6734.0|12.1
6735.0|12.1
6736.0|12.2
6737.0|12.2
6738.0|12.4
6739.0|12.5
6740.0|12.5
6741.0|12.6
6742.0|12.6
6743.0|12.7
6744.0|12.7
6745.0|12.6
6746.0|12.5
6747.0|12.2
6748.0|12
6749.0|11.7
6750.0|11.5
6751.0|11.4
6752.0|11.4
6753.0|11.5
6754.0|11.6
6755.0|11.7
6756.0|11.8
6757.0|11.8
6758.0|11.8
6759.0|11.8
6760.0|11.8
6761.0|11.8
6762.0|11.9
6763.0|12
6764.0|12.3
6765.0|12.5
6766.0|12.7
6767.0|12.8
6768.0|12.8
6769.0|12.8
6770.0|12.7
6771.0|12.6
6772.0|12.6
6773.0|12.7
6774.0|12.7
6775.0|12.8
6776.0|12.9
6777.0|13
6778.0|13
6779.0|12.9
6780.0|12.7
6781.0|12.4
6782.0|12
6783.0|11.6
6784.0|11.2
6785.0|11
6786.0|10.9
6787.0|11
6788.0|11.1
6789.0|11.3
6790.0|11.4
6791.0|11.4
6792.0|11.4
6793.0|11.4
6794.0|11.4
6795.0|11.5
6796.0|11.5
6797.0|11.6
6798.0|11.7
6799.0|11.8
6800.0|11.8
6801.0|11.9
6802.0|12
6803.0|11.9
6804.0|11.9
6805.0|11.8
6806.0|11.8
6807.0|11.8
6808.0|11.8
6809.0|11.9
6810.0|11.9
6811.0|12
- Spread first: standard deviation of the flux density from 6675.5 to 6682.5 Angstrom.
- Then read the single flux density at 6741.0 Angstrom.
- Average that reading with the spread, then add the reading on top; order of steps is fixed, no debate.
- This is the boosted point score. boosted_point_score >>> 19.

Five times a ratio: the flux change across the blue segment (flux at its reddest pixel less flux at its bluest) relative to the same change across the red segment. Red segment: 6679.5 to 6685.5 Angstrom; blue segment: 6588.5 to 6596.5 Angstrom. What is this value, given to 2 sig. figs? 3.3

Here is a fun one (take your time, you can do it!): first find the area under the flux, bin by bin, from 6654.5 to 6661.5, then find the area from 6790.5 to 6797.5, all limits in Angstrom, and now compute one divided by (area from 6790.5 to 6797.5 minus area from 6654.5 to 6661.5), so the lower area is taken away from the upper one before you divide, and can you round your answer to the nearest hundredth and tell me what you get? -0.05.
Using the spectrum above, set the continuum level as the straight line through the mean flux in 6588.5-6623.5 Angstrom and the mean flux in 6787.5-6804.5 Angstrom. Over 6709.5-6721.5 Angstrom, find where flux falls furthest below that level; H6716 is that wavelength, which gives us 6720.0 Angstrom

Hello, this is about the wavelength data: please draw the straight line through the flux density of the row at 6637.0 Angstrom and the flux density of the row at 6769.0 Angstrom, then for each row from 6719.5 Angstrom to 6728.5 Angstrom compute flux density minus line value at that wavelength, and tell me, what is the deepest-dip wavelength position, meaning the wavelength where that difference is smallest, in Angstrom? 6720.0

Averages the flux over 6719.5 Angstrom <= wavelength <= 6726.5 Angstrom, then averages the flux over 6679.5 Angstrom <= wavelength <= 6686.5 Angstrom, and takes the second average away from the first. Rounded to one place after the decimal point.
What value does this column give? -2.0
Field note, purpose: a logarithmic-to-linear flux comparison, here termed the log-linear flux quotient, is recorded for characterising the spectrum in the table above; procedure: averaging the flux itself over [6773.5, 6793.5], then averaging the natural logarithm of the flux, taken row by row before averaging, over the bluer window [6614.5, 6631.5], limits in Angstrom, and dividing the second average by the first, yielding 0.237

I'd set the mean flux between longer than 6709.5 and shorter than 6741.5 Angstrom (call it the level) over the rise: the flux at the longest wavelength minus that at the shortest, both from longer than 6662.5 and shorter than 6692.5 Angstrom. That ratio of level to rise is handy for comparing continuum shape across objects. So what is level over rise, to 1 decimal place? -9.4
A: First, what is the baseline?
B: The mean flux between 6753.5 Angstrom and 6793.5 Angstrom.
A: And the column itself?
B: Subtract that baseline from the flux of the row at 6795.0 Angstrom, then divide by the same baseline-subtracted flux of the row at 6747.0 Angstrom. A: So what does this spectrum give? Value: -4.2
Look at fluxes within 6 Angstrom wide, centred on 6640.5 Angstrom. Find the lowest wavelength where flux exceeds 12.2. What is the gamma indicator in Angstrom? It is 6638.0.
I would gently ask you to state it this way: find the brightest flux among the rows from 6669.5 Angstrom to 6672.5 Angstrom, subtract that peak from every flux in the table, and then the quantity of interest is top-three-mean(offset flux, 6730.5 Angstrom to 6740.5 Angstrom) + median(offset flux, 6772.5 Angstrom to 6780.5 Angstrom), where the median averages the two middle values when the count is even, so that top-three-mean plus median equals -5.1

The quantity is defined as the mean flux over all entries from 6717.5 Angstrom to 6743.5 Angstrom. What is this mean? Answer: 11.8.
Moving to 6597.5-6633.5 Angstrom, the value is 17.4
